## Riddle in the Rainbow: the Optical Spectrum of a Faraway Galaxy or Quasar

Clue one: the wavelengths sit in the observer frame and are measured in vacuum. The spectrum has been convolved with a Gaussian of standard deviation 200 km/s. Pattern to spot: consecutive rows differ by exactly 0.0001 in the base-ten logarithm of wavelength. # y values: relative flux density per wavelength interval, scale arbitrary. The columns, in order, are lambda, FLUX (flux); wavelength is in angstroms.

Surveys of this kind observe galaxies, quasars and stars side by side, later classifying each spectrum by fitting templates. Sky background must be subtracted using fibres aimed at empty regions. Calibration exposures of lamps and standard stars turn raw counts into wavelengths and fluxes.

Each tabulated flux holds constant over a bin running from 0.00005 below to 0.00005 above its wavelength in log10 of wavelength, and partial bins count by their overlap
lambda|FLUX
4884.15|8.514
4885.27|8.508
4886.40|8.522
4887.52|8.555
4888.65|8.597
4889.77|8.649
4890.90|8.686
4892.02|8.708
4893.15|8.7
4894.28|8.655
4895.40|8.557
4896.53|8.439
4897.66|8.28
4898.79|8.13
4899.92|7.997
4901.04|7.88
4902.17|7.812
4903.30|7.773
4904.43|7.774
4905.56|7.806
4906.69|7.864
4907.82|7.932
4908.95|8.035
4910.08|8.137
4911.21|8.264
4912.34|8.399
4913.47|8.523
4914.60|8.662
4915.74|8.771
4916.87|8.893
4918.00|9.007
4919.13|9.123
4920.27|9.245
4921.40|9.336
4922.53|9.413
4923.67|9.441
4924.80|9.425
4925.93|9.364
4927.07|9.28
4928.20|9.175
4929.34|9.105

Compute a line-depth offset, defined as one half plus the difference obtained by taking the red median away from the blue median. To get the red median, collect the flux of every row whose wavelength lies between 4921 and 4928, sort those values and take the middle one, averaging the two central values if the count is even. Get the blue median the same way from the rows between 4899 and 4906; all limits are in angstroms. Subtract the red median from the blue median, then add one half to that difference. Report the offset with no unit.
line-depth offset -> -1.1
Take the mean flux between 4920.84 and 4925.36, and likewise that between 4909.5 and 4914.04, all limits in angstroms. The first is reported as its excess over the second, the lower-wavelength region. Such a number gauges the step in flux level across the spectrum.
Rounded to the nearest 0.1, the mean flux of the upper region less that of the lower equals 1.1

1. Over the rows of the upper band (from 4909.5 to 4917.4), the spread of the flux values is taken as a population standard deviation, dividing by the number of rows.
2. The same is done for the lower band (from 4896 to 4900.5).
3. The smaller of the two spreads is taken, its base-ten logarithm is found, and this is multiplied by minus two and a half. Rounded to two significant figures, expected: 2.0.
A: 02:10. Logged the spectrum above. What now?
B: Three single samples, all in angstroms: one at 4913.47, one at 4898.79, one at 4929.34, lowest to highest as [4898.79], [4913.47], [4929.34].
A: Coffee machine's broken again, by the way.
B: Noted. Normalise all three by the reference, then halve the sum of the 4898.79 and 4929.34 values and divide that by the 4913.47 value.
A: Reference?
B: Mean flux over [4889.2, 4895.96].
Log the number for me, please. 1.01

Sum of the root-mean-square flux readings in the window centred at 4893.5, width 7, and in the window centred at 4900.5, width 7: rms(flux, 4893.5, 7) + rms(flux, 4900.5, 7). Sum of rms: 16.6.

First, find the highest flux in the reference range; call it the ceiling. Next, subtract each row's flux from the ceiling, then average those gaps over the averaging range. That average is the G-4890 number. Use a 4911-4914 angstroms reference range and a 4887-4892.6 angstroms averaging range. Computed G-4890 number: -0.12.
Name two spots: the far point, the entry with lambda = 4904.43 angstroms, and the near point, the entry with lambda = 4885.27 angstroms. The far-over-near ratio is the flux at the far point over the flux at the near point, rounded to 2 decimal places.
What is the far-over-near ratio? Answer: 0.91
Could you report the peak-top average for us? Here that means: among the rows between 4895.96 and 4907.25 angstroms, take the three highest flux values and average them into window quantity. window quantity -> 8.3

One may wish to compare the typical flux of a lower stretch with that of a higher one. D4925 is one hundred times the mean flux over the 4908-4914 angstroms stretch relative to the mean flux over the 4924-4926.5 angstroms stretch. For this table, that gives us 88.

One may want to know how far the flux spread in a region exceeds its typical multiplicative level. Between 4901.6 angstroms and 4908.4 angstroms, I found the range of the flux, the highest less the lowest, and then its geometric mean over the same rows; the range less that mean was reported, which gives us -7.7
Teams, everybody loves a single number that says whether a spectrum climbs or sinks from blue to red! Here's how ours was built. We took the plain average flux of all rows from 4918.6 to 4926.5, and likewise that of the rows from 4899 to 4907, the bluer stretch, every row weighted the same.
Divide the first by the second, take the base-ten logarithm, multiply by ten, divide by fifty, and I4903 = 0.015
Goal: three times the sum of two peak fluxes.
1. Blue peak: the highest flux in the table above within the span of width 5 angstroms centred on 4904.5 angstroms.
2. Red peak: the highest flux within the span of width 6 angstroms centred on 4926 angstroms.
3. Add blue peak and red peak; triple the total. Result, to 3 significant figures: 51.9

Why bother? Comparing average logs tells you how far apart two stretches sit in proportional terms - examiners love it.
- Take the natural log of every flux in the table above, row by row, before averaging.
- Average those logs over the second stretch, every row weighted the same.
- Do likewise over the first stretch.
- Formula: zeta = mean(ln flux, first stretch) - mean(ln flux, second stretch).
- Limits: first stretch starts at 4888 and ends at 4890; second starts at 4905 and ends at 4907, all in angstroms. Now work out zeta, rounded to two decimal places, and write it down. 0.10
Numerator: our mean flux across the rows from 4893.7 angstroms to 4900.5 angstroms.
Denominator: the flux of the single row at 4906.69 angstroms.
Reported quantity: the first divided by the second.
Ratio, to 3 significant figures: 1.06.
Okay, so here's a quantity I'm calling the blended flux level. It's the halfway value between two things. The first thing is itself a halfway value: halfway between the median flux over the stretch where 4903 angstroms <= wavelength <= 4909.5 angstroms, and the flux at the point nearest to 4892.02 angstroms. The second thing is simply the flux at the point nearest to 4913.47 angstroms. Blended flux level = 8.40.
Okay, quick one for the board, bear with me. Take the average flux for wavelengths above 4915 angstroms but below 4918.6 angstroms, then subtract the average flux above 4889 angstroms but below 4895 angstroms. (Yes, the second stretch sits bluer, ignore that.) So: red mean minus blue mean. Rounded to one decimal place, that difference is 0.2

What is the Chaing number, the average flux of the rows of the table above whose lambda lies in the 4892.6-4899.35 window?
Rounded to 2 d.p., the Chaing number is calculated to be 8.46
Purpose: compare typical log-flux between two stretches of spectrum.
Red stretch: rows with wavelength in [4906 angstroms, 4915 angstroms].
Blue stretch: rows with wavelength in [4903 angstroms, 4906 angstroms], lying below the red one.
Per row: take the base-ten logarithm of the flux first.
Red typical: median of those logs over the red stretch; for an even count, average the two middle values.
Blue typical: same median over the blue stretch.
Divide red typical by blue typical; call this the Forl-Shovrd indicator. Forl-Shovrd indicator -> 1.03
